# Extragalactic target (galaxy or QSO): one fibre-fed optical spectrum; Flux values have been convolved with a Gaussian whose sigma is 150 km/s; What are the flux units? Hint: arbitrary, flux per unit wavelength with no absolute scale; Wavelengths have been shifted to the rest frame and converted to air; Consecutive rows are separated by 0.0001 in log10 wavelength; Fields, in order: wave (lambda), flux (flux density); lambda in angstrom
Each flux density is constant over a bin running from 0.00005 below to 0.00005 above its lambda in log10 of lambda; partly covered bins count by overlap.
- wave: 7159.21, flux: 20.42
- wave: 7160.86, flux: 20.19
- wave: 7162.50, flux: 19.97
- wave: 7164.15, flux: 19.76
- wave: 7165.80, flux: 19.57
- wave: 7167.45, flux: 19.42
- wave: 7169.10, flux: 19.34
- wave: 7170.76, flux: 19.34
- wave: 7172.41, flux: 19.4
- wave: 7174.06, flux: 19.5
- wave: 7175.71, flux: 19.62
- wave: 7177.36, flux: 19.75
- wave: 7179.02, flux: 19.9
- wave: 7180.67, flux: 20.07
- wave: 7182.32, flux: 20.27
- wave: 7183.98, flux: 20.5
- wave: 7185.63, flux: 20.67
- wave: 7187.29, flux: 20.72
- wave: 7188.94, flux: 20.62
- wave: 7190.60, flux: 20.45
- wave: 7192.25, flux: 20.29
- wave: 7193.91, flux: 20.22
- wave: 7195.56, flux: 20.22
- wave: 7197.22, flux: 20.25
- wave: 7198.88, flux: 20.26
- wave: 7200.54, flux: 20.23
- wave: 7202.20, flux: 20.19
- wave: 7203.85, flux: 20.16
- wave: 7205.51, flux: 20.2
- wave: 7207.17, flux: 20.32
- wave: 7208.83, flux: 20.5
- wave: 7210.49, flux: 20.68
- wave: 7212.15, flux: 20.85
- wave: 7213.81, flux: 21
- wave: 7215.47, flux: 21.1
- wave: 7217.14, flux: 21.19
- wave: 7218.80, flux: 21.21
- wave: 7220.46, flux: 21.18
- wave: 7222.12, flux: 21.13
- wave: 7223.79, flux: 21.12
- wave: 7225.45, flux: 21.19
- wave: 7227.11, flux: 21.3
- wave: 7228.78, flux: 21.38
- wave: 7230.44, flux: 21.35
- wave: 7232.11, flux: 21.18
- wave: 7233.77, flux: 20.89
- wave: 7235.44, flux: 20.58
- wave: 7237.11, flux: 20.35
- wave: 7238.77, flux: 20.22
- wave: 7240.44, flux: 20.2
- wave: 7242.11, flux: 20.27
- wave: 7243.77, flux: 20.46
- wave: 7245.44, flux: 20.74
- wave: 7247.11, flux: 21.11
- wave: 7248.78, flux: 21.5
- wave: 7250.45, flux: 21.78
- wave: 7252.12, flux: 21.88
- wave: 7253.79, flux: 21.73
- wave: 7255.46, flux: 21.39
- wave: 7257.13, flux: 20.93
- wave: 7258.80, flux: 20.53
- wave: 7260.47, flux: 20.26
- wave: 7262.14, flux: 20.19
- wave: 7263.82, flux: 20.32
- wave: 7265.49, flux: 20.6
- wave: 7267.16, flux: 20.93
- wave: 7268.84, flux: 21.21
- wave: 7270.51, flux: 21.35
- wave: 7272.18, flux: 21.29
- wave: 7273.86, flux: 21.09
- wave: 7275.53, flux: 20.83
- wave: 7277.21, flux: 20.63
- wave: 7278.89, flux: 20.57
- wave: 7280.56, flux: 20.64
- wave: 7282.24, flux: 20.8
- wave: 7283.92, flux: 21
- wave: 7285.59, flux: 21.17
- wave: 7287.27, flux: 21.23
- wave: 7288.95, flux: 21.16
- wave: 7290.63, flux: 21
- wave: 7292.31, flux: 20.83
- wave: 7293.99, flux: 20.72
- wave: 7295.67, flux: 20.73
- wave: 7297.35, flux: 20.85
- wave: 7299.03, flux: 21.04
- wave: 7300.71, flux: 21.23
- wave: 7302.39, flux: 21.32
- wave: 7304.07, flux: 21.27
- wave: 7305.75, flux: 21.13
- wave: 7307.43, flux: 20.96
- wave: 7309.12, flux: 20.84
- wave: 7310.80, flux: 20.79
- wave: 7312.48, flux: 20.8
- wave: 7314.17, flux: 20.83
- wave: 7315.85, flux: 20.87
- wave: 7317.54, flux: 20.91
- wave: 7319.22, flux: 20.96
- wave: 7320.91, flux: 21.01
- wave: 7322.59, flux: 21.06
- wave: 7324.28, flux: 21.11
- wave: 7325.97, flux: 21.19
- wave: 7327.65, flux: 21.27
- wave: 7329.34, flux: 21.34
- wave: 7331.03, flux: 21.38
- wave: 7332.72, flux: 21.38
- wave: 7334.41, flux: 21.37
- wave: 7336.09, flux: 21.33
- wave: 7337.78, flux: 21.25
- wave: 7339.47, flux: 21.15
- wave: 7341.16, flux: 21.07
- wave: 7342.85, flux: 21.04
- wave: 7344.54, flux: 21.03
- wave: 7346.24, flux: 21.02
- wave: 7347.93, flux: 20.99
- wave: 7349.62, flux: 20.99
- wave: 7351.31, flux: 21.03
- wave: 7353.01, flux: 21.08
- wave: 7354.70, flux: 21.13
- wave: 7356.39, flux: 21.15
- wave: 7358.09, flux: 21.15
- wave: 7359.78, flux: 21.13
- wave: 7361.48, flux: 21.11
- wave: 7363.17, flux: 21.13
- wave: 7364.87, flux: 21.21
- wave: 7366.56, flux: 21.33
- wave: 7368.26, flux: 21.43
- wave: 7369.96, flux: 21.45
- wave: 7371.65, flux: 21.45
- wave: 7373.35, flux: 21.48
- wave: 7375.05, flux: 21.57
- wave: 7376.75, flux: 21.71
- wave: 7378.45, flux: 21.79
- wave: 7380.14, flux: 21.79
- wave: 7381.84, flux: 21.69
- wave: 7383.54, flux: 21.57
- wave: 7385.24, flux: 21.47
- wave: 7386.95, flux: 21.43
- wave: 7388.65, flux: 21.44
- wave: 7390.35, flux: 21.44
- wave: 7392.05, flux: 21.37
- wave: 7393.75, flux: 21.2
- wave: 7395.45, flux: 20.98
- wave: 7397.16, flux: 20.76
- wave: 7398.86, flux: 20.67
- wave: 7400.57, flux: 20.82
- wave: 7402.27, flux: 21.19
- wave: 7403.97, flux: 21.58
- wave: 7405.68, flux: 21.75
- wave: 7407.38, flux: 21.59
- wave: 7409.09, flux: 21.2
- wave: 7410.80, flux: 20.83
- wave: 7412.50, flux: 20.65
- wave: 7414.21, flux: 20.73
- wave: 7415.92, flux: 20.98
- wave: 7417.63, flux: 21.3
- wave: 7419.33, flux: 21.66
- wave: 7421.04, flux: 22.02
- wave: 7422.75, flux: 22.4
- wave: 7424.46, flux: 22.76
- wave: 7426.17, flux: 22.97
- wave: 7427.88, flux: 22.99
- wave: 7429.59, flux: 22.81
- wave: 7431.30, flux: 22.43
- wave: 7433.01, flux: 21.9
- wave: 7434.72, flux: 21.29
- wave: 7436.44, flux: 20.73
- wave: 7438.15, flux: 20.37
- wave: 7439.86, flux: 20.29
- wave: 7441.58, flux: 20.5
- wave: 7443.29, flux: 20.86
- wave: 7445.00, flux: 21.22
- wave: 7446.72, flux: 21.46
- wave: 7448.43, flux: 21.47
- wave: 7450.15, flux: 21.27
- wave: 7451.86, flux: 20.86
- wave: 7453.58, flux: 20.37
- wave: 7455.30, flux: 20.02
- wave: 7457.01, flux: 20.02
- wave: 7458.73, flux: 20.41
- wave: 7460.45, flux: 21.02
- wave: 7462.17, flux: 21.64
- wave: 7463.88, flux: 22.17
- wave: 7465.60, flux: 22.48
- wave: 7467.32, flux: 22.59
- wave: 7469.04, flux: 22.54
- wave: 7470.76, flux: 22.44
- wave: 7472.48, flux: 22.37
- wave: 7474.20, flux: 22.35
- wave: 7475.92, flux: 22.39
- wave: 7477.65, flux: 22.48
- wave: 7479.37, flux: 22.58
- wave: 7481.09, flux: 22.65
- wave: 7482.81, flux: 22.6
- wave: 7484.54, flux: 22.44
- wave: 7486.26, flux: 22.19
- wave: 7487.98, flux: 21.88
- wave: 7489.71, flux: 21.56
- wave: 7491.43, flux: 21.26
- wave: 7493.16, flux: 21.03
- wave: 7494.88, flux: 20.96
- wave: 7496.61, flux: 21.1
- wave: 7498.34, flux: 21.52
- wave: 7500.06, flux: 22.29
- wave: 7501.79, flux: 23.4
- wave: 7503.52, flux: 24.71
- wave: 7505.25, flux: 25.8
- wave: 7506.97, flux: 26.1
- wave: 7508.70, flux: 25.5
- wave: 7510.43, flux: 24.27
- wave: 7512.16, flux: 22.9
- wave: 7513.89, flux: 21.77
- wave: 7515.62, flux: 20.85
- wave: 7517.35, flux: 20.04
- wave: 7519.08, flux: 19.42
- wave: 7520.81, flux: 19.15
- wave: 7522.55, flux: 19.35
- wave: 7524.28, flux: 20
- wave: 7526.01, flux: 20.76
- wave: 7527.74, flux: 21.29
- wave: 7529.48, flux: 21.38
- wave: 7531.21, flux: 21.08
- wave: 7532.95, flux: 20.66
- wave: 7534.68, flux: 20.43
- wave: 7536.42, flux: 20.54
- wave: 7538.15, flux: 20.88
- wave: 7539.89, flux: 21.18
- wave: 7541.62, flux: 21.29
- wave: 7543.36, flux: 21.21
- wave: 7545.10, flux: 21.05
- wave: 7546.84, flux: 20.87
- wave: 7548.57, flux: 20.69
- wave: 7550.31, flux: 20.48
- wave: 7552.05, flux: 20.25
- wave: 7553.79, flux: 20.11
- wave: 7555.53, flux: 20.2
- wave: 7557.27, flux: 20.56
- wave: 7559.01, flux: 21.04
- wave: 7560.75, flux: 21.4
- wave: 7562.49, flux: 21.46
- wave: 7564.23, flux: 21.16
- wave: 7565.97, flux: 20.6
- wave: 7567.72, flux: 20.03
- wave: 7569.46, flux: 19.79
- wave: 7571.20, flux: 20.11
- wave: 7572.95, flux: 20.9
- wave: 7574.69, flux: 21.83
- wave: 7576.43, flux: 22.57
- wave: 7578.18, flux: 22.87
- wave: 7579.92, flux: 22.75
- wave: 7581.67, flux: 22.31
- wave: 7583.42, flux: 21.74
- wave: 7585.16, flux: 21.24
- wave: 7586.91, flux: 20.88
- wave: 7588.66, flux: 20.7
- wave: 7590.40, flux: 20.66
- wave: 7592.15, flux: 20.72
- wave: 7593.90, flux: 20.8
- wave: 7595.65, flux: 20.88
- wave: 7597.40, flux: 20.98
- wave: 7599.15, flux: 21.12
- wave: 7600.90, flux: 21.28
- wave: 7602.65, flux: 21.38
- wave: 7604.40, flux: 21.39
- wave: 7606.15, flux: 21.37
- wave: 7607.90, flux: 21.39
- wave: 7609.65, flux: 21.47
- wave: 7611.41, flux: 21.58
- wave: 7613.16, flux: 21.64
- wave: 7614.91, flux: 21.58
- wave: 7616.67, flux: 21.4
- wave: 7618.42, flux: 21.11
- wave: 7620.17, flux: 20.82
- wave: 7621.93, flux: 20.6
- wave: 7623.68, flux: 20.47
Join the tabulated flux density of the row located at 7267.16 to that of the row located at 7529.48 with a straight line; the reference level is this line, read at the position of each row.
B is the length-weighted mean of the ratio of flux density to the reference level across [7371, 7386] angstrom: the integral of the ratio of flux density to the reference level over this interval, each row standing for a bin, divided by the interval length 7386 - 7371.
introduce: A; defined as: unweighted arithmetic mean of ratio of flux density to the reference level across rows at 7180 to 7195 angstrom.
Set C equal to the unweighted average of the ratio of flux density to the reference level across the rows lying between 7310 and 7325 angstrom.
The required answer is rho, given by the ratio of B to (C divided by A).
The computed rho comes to 1.01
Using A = 0.98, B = 1.02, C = 1.00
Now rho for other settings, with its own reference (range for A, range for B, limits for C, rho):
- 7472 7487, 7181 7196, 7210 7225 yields 1.03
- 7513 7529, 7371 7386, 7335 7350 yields 0.97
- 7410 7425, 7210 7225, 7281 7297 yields 1.02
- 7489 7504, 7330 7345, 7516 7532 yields 1.10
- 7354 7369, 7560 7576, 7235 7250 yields 0.99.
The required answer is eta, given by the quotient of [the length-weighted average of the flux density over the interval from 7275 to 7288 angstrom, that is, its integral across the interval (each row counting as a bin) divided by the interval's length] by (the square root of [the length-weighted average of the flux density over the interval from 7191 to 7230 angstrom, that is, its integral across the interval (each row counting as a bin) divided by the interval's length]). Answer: 4.58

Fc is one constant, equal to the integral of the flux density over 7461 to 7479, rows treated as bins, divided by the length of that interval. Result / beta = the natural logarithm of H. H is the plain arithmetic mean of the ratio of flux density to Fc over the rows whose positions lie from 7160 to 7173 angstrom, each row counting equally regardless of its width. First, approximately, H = 0.88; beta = -0.13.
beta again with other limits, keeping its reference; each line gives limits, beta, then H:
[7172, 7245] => -0.08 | 0.92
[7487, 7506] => 0.00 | 1.00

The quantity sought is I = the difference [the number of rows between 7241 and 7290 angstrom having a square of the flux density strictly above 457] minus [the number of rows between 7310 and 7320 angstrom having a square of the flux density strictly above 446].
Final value 5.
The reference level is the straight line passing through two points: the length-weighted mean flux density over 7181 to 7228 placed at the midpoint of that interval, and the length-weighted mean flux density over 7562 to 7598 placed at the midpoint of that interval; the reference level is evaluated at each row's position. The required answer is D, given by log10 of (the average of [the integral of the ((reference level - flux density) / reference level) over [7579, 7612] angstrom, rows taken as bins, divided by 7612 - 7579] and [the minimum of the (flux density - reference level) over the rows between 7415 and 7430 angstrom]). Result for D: -1.8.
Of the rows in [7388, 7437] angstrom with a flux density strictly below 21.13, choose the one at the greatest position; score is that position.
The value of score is 7436.44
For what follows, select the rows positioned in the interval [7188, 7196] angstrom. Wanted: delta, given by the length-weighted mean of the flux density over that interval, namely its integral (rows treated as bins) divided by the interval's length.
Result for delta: 20.4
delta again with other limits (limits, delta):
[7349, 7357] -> 21.1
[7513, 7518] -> 20.9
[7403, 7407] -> 21.7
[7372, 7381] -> 21.7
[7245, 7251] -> 21.3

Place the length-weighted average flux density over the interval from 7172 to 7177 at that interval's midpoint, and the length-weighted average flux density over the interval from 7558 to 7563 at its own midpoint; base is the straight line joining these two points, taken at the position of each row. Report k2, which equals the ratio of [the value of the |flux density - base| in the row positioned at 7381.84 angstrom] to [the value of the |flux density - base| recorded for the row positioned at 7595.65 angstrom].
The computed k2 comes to 2.2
